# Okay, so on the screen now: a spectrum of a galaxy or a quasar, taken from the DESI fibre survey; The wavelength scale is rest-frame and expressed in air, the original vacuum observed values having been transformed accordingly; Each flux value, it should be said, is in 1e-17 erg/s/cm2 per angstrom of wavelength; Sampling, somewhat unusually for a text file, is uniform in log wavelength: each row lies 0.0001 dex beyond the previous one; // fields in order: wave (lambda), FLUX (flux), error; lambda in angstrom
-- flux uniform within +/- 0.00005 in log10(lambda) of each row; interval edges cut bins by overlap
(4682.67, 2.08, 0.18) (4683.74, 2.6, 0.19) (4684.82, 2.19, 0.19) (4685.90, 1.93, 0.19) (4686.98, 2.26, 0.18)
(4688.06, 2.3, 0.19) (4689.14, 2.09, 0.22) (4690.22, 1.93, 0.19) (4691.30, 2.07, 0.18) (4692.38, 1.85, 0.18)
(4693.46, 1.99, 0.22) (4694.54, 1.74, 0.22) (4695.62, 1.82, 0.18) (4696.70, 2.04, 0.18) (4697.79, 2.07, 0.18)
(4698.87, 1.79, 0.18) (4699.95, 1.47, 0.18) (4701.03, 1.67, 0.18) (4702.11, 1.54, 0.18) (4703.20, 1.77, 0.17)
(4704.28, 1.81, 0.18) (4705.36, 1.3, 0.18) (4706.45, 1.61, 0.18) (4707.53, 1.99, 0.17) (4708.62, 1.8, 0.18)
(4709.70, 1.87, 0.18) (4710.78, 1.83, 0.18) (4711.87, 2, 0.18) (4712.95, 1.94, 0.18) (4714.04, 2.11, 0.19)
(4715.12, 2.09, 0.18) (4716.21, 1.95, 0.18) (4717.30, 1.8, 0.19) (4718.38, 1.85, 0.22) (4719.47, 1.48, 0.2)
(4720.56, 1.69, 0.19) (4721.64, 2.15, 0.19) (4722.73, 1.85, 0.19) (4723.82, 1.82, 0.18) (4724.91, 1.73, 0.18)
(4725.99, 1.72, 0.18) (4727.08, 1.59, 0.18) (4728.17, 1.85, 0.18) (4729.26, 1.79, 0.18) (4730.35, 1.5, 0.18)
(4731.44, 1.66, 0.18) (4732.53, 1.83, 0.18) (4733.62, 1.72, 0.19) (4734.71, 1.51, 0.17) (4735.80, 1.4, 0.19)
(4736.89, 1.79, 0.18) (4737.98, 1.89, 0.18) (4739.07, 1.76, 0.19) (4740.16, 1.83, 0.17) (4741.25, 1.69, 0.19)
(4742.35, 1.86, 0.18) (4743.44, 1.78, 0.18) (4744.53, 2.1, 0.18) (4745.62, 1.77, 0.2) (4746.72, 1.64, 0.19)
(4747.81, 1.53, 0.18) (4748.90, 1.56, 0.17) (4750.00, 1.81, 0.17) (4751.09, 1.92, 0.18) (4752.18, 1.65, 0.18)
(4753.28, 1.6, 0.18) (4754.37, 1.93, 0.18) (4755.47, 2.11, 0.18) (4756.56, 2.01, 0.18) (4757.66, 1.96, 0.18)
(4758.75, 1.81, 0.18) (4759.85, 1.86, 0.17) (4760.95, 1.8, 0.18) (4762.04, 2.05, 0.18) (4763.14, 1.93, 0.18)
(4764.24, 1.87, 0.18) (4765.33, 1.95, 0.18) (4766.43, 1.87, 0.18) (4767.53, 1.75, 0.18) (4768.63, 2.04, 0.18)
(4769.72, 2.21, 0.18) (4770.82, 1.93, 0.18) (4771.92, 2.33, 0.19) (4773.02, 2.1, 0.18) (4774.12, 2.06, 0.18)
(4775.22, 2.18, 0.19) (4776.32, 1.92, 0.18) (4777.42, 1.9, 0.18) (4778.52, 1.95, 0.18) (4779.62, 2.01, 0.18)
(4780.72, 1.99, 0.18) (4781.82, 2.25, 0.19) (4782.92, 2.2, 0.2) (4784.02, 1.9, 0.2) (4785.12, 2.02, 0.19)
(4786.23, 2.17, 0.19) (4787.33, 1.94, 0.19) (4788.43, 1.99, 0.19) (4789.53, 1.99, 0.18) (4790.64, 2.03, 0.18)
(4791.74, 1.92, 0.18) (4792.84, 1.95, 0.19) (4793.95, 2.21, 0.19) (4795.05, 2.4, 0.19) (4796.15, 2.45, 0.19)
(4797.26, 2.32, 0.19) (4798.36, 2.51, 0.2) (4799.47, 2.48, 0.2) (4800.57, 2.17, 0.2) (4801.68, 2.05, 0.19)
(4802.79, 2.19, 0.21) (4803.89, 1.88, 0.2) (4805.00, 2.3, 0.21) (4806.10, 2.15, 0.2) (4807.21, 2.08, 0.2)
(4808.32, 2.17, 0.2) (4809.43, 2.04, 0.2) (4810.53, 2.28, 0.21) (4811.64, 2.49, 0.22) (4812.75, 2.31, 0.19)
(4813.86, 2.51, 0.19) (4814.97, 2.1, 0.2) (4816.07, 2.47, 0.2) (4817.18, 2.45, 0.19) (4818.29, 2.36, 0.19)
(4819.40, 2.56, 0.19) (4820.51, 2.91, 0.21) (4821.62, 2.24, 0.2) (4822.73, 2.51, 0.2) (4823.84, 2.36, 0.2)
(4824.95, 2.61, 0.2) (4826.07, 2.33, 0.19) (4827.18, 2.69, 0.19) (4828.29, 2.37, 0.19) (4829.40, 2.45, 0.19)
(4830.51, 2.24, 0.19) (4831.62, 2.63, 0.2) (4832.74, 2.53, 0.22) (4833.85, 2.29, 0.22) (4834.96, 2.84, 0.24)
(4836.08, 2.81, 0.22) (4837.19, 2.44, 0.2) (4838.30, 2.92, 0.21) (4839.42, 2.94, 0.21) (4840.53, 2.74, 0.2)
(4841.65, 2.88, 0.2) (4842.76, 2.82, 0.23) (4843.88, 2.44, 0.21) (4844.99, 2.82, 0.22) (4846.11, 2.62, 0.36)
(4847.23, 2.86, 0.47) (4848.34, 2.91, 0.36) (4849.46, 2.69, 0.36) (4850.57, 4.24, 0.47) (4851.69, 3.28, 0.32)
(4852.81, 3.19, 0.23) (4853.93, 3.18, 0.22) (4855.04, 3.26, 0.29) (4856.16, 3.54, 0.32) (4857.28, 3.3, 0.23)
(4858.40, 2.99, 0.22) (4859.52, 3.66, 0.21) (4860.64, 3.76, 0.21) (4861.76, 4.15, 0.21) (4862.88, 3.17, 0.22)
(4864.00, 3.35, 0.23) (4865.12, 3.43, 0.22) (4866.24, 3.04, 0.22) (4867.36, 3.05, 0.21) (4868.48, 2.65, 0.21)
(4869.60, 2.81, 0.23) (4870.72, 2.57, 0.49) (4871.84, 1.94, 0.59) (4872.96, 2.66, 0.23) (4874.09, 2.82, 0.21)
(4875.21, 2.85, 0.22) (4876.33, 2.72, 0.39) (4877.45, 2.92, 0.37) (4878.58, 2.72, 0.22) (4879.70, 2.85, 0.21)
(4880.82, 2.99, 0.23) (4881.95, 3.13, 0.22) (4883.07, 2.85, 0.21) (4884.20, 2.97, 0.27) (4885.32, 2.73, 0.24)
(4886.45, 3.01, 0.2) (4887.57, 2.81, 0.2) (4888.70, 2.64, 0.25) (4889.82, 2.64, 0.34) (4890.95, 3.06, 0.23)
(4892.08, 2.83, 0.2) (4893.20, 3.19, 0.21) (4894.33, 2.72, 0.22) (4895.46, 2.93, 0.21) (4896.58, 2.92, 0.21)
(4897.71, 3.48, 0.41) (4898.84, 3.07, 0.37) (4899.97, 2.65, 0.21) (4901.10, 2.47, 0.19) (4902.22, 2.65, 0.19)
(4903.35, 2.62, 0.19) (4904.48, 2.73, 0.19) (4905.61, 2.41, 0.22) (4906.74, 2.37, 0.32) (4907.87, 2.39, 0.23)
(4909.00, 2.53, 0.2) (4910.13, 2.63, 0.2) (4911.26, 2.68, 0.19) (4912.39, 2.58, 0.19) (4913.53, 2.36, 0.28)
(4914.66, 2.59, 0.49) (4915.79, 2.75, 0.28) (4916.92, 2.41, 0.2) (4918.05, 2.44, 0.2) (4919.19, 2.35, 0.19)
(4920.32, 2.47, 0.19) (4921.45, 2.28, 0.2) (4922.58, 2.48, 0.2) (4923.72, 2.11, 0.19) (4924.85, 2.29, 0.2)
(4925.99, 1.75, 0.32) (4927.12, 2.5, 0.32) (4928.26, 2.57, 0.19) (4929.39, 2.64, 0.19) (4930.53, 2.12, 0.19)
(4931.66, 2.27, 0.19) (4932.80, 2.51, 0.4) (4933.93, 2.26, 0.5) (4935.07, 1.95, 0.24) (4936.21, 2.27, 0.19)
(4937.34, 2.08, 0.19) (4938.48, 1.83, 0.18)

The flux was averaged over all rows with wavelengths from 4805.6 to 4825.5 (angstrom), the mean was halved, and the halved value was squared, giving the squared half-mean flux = 1.4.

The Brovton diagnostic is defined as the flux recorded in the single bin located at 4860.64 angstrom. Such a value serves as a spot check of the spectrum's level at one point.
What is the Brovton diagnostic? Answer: 3.76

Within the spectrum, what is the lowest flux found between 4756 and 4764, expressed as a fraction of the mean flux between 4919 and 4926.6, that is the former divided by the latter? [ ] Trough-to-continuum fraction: 0.80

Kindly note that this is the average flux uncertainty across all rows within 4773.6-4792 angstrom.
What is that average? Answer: 0.19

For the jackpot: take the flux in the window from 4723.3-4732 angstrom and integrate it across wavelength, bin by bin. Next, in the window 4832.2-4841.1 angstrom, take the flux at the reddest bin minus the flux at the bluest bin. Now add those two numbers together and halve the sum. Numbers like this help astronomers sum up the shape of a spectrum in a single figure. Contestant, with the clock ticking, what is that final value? 7.5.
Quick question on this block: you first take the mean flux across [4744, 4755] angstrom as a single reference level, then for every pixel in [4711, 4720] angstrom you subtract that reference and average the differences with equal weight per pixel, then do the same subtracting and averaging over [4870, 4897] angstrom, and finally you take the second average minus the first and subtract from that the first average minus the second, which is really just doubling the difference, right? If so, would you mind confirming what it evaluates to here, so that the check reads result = 1.8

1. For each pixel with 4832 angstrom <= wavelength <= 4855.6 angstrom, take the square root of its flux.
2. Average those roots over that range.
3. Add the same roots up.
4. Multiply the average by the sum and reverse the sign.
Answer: -60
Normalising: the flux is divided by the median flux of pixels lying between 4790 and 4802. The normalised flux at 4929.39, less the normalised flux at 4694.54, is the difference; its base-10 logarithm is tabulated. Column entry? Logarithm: -0.4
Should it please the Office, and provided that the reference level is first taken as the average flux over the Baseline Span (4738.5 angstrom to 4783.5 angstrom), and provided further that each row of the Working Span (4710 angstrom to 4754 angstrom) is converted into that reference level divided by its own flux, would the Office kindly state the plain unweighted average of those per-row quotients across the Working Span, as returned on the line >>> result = 1.09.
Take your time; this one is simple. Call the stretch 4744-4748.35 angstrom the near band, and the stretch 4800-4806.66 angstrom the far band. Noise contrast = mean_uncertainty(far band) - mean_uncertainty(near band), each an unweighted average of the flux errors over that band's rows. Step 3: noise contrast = 0.014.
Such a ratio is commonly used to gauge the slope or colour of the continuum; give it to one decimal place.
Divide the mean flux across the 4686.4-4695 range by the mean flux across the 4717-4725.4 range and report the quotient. 1.1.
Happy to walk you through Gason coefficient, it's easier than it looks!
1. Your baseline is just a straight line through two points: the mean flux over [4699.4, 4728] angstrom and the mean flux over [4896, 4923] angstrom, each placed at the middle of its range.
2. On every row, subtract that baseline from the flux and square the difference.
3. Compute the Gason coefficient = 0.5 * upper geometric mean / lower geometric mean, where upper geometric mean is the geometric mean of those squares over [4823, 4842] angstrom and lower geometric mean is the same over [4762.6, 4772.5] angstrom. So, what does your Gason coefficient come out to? 1.8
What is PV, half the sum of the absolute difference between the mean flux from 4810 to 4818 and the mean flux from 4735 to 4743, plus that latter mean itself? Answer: 1.19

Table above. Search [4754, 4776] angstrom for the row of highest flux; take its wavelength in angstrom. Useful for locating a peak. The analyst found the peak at 4771.92 angstrom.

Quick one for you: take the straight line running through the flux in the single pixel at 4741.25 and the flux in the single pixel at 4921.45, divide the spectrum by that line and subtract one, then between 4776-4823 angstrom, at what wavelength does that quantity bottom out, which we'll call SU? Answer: 4803.89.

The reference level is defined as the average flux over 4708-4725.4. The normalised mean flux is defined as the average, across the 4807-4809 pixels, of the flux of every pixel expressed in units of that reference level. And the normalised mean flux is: 1.13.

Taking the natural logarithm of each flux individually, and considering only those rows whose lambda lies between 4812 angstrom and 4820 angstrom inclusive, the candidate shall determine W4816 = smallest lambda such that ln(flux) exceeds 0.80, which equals 4812.75 angstrom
